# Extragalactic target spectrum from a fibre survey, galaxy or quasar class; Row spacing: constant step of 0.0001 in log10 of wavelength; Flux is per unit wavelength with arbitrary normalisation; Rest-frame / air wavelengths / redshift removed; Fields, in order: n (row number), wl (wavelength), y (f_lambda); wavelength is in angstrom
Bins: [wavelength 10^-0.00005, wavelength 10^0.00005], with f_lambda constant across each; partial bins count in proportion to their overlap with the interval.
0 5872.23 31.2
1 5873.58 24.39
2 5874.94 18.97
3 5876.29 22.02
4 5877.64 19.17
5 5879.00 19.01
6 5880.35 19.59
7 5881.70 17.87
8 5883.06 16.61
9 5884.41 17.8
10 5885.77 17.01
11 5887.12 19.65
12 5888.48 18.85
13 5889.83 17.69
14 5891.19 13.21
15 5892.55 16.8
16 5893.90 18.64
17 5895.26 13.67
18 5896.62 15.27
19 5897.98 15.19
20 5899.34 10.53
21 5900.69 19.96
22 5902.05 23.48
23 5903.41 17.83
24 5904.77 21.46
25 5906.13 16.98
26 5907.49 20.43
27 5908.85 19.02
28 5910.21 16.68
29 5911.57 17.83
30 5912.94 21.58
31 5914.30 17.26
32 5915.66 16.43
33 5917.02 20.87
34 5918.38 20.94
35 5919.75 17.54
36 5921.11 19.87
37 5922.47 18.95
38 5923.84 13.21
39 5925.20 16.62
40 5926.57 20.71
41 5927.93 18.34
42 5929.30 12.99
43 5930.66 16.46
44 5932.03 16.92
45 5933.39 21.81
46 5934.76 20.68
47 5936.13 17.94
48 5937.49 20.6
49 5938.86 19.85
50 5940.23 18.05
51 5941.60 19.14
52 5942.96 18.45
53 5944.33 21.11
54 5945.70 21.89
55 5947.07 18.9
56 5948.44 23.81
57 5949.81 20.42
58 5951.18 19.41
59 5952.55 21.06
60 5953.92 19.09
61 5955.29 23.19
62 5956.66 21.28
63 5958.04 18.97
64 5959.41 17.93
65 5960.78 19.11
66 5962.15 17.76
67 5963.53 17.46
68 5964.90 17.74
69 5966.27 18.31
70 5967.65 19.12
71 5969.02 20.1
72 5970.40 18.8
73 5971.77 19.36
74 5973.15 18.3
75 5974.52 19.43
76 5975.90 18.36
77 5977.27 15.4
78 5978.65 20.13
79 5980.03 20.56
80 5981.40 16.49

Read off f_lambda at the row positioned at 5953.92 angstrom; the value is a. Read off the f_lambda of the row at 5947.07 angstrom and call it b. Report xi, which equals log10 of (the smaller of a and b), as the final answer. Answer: 1.28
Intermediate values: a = 19.09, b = 18.9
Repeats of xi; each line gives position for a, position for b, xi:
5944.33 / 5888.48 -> 1.28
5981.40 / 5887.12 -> 1.22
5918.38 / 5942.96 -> 1.27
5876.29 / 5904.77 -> 1.33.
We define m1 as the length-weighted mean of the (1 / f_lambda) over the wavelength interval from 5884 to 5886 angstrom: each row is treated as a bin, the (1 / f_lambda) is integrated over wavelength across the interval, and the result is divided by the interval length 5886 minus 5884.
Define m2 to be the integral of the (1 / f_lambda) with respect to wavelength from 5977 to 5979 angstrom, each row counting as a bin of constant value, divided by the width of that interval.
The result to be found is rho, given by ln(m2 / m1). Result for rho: -0.01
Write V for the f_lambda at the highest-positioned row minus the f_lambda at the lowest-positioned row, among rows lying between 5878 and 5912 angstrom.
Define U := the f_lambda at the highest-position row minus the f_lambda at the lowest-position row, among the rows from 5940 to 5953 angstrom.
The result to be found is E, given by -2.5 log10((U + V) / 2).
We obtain 0.1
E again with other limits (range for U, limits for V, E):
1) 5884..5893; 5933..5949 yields 0.8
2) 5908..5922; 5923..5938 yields -1.5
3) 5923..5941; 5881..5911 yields -0.7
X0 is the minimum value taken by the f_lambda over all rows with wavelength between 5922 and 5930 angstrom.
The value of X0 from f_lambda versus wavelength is 12.99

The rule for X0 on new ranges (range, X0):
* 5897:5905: 10.53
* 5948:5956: 19.09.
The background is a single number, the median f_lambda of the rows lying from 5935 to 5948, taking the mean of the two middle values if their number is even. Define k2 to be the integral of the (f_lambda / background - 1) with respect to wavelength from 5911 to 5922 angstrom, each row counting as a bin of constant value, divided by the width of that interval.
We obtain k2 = 0.00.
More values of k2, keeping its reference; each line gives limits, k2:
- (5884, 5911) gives -0.09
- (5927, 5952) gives 0.01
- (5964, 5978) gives -0.03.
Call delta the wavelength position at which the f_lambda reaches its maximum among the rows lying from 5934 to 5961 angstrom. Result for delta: 5948.44 angstrom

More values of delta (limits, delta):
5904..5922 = 5912.94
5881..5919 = 5902.05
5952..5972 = 5955.29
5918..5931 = 5918.38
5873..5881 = 5873.58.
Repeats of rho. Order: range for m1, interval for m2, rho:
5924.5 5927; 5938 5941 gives -0.05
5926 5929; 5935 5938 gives -0.05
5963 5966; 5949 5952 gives -0.13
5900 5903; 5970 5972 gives 0.10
